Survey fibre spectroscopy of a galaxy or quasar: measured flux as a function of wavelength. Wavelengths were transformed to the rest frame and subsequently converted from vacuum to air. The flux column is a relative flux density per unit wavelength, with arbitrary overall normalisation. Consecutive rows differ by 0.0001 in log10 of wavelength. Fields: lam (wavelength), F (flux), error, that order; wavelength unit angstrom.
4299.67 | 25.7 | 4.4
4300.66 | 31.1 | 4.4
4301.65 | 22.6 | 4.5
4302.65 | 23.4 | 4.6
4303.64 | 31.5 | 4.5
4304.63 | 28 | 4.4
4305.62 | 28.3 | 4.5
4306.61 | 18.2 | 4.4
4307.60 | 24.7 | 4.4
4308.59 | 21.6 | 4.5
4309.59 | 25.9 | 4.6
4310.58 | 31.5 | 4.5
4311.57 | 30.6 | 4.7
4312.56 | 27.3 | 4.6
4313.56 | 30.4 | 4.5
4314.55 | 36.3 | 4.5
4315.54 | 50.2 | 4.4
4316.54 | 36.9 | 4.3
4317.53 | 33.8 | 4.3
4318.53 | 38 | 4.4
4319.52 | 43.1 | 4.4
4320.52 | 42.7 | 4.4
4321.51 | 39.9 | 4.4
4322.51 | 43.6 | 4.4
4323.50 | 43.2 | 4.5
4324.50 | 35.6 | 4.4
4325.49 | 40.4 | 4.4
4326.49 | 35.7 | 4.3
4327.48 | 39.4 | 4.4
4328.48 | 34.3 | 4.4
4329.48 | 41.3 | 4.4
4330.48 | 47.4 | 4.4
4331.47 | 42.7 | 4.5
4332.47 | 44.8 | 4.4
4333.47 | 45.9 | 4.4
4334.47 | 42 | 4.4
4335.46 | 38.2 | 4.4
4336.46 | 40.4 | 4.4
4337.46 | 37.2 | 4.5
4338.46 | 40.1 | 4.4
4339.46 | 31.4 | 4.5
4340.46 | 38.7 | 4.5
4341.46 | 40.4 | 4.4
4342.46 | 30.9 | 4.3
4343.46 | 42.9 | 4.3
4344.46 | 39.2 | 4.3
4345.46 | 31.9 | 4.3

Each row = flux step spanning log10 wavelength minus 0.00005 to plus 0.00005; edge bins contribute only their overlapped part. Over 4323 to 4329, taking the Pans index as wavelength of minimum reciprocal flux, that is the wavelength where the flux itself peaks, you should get 4323.50 angstrom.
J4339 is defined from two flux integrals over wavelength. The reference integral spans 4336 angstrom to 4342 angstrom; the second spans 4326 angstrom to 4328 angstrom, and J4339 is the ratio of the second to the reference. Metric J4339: 0.33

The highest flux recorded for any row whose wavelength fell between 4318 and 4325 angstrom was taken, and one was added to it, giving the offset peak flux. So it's 45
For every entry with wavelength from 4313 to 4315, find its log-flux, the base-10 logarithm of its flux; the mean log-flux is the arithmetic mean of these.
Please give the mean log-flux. 1.52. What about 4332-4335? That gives 1.65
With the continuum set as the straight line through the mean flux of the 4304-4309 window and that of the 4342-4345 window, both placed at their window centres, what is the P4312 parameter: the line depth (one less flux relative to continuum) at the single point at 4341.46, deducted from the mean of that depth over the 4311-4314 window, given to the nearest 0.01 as -0.02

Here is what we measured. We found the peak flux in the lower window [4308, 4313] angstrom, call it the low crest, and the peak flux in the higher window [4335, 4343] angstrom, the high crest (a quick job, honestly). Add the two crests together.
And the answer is 72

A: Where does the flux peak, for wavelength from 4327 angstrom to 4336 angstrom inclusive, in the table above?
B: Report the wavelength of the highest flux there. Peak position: 4330.48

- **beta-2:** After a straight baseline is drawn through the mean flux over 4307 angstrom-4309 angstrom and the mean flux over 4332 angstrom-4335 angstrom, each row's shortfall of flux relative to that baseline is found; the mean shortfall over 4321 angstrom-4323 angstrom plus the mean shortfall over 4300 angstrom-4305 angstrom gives -16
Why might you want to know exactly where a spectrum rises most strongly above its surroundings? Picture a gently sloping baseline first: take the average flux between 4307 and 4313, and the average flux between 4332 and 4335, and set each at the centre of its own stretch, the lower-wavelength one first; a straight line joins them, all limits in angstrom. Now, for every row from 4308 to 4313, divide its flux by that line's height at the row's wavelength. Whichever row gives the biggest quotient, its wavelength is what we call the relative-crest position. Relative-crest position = 4310.58 angstrom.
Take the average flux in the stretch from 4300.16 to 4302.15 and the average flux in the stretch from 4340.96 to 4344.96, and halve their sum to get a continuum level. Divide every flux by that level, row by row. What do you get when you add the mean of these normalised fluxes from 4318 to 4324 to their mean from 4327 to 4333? 2.6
